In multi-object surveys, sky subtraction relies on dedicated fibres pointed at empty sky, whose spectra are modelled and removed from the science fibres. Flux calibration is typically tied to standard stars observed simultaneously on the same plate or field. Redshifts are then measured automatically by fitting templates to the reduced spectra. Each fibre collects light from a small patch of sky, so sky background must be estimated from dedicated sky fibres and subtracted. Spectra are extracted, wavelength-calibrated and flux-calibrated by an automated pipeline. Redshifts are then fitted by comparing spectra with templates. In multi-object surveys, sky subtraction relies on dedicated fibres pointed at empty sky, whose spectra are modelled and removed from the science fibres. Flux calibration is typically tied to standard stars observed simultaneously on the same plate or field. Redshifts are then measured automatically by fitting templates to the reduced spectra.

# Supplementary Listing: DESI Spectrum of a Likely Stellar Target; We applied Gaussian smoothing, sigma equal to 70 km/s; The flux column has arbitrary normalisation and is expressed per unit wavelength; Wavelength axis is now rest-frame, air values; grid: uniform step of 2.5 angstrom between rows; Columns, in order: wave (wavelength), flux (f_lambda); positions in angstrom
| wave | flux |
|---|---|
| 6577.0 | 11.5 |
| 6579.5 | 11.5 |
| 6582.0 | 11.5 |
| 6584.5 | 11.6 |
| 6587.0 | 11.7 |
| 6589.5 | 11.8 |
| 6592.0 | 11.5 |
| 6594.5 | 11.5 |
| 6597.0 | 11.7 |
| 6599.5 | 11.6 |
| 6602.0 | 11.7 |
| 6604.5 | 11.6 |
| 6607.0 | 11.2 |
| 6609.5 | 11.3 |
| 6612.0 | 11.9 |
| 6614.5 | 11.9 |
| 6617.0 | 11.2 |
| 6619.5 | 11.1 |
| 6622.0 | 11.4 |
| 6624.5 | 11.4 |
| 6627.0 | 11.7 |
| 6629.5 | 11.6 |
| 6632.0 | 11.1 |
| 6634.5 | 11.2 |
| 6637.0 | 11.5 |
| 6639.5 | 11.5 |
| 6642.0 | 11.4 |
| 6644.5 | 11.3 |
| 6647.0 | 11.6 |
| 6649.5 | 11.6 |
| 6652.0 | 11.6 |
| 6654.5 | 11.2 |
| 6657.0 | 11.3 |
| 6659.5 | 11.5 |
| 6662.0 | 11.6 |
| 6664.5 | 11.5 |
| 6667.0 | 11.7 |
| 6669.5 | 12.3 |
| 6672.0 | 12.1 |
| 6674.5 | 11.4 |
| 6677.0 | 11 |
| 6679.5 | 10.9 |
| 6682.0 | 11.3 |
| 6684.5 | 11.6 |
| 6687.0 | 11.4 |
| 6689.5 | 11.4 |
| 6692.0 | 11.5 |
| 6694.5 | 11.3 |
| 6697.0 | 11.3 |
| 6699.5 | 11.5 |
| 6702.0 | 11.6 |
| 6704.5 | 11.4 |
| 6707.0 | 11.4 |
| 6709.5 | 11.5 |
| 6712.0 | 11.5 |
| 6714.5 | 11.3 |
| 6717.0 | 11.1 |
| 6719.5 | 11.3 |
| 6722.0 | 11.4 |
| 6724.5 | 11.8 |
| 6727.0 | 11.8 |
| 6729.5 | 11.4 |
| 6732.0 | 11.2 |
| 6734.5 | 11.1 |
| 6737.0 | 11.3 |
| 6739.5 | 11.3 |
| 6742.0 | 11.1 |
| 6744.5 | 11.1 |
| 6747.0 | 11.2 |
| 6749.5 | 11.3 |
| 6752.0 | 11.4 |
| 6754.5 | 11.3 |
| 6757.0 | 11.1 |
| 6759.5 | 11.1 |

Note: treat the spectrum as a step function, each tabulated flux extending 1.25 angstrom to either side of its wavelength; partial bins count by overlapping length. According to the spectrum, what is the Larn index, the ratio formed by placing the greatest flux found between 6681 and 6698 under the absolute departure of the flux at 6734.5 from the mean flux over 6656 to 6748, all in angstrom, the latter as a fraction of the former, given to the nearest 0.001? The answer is 0.027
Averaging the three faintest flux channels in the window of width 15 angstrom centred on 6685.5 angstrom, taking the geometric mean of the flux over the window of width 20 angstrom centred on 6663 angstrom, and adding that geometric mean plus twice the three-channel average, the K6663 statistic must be 34.0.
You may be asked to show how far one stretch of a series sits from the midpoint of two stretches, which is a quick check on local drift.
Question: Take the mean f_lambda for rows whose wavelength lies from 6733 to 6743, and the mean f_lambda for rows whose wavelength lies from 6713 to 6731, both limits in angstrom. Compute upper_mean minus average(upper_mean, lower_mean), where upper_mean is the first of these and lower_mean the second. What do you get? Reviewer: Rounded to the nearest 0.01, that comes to -0.12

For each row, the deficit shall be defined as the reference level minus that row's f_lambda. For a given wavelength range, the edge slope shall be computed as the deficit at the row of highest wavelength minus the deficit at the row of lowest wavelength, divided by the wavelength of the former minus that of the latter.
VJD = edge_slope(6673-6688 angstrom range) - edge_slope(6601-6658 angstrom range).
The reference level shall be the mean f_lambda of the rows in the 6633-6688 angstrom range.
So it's -0.007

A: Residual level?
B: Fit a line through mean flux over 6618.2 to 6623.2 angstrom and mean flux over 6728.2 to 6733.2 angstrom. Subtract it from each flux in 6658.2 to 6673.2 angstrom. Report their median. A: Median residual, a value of 0.38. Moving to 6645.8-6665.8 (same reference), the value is 0.28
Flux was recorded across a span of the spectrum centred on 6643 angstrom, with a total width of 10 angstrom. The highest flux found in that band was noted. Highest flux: 11.6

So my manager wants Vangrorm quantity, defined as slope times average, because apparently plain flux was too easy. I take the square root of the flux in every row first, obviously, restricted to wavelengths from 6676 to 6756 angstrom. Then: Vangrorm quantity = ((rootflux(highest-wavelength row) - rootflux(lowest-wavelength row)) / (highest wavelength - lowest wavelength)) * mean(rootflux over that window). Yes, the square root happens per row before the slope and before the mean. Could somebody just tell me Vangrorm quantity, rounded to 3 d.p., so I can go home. 0.002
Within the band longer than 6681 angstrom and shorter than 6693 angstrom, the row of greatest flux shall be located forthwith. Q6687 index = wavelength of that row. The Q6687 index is 6684.5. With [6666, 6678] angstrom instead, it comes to 6669.5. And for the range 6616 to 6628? 6627.0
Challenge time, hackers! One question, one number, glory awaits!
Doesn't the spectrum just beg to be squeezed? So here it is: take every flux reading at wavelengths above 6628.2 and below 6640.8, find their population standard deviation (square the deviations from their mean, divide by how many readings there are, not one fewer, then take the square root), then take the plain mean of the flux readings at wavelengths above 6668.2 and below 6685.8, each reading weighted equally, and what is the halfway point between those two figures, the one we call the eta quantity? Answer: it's 5.85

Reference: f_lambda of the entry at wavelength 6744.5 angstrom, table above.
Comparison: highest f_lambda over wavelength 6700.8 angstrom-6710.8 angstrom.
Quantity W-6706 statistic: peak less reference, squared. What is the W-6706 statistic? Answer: 0.25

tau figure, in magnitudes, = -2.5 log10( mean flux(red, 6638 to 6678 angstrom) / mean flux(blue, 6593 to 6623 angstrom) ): -0.003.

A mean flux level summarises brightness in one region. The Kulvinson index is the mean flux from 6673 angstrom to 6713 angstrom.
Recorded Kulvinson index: 11.4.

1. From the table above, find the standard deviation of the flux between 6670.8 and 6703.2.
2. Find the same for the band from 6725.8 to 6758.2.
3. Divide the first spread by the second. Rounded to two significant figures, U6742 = 1.5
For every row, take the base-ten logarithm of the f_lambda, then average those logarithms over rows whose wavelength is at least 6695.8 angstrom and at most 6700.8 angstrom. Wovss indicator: 1.06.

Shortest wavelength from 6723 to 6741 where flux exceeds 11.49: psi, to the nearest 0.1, 6724.5 angstrom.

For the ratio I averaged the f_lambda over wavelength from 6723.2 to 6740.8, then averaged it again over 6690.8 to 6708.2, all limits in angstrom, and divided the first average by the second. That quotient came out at 0.999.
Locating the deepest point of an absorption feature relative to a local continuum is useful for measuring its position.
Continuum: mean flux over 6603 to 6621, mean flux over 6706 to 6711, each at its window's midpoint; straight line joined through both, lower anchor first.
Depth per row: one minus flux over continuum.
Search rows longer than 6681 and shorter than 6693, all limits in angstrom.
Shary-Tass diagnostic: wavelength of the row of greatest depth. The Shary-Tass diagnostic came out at 6682.0 angstrom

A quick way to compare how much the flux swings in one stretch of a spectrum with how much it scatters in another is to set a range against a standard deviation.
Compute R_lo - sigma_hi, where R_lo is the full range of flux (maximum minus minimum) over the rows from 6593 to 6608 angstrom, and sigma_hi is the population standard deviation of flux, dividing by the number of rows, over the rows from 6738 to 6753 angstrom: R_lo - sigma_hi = 0.39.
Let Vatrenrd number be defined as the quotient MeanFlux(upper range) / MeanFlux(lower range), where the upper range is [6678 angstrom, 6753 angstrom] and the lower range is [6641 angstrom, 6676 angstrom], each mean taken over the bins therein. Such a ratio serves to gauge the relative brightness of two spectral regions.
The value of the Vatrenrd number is 0.98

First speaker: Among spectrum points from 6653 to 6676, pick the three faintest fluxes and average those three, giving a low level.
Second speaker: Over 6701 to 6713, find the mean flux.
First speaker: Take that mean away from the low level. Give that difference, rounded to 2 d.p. -0.18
